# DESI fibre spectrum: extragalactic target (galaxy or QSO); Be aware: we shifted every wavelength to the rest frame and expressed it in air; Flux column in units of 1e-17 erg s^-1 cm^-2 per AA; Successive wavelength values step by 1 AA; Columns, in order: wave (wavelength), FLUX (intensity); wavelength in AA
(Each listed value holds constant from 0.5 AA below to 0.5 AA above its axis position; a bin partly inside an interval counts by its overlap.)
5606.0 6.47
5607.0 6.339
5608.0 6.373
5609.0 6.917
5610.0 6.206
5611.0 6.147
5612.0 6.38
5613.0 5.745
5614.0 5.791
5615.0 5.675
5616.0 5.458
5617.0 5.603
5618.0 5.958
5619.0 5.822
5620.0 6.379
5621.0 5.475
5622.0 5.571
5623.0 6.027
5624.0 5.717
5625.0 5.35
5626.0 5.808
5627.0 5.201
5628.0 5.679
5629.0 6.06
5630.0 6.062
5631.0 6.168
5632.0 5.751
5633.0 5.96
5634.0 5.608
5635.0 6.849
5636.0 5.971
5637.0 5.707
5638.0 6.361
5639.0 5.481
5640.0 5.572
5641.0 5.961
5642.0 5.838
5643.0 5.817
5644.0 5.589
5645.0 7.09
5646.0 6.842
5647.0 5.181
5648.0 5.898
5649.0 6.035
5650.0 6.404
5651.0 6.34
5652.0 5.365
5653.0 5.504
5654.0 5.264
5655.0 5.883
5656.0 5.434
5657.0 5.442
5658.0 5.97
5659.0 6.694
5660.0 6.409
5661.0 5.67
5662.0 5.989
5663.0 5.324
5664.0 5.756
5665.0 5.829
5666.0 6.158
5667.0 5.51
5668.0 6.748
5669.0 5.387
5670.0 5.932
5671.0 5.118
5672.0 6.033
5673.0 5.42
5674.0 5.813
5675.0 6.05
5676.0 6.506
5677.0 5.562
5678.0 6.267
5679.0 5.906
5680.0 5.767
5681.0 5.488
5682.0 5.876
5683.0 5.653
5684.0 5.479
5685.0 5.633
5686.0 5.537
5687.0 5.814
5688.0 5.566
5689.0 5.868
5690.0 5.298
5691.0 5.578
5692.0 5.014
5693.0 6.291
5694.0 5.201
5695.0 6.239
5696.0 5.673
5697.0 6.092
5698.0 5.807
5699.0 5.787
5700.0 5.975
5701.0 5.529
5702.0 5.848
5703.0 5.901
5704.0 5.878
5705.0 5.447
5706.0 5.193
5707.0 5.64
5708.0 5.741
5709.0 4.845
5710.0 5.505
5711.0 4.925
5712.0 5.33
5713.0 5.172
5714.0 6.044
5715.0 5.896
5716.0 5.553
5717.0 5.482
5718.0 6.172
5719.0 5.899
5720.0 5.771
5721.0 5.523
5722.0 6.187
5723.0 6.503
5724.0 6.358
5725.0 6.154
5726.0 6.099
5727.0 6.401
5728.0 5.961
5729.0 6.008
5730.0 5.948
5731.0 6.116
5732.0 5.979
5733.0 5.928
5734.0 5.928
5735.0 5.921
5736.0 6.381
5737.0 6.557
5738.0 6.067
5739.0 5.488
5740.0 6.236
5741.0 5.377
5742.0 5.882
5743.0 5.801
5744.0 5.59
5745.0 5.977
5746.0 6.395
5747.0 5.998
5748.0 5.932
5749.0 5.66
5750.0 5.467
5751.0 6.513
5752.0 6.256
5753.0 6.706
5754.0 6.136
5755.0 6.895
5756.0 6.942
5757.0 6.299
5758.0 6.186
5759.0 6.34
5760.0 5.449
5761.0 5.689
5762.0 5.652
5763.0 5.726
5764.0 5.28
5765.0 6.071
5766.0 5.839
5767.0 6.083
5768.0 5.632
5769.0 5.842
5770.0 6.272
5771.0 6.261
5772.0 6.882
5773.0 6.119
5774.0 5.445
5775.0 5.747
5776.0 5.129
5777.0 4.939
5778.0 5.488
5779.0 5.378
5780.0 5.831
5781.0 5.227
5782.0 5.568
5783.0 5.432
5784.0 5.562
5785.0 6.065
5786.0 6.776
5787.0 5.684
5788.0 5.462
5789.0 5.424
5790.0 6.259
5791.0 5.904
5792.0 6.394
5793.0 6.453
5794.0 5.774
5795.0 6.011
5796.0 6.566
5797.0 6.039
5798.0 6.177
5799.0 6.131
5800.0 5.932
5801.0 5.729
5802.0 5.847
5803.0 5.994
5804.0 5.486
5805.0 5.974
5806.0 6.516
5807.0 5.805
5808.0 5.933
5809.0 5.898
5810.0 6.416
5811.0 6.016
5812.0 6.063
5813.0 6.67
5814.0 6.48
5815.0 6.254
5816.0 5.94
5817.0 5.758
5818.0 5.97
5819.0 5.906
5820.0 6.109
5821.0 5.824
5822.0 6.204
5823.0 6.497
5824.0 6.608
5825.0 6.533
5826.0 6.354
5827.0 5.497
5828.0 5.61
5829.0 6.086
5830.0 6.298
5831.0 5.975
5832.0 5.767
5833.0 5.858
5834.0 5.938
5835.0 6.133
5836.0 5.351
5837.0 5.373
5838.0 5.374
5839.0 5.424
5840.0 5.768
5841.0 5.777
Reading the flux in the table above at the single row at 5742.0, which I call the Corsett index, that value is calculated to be 5.882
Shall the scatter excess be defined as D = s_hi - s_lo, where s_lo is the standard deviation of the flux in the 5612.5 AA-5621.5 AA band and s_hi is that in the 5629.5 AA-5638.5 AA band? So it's 0.10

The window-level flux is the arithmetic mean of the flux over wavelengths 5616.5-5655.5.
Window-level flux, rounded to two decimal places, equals 5.88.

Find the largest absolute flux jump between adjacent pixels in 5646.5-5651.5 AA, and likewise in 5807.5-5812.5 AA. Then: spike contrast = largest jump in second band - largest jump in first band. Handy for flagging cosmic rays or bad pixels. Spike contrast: -0.20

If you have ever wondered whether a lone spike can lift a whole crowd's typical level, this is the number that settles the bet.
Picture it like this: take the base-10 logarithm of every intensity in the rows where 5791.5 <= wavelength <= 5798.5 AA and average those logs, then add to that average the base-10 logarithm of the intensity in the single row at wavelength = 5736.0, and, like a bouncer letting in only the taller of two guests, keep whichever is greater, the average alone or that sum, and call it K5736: 1.60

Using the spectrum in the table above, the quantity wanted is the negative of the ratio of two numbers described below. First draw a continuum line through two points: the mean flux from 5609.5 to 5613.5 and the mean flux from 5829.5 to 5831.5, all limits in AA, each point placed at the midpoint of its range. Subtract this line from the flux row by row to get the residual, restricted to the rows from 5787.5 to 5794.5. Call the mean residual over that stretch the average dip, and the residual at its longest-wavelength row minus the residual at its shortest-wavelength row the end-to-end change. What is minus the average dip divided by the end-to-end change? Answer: 0.6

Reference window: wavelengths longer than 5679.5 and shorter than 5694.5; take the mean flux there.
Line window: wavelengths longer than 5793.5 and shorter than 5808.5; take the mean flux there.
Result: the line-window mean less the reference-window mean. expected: 0.39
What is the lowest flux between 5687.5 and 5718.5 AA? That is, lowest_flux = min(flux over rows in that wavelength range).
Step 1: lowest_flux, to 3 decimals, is 4.845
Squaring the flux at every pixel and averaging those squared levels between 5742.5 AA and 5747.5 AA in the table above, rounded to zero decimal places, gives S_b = 35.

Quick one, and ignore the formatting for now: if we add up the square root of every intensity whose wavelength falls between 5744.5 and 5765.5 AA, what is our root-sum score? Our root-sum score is 52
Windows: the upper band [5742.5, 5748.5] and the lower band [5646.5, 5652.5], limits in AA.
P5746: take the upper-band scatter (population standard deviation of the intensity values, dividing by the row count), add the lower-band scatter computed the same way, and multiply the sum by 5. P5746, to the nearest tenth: 3.5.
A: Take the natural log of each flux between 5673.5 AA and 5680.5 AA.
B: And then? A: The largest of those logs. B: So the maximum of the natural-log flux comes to 1.87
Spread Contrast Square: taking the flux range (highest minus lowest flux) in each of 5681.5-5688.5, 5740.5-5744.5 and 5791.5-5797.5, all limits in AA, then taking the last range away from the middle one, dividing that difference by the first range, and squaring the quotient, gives 0.52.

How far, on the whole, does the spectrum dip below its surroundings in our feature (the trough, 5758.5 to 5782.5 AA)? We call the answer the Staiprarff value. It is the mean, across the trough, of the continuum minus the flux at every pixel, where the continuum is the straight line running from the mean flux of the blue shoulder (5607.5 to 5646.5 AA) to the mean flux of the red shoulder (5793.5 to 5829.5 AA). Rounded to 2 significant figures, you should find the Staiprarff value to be 0.30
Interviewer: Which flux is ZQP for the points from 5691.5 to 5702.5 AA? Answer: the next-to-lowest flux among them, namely 5.201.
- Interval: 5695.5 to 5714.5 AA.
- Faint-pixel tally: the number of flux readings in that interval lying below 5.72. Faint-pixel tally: 10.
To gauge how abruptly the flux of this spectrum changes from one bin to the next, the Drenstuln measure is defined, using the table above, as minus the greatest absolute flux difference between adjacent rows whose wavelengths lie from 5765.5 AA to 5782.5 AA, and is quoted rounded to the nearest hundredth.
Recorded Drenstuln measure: -0.76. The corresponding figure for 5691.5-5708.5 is -1.28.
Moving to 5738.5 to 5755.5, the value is -1.05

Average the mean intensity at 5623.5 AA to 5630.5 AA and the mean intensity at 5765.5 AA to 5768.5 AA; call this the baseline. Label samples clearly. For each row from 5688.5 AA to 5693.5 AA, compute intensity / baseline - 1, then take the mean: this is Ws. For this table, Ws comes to -0.028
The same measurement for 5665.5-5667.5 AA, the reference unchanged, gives 0.010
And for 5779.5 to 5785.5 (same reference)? -0.028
